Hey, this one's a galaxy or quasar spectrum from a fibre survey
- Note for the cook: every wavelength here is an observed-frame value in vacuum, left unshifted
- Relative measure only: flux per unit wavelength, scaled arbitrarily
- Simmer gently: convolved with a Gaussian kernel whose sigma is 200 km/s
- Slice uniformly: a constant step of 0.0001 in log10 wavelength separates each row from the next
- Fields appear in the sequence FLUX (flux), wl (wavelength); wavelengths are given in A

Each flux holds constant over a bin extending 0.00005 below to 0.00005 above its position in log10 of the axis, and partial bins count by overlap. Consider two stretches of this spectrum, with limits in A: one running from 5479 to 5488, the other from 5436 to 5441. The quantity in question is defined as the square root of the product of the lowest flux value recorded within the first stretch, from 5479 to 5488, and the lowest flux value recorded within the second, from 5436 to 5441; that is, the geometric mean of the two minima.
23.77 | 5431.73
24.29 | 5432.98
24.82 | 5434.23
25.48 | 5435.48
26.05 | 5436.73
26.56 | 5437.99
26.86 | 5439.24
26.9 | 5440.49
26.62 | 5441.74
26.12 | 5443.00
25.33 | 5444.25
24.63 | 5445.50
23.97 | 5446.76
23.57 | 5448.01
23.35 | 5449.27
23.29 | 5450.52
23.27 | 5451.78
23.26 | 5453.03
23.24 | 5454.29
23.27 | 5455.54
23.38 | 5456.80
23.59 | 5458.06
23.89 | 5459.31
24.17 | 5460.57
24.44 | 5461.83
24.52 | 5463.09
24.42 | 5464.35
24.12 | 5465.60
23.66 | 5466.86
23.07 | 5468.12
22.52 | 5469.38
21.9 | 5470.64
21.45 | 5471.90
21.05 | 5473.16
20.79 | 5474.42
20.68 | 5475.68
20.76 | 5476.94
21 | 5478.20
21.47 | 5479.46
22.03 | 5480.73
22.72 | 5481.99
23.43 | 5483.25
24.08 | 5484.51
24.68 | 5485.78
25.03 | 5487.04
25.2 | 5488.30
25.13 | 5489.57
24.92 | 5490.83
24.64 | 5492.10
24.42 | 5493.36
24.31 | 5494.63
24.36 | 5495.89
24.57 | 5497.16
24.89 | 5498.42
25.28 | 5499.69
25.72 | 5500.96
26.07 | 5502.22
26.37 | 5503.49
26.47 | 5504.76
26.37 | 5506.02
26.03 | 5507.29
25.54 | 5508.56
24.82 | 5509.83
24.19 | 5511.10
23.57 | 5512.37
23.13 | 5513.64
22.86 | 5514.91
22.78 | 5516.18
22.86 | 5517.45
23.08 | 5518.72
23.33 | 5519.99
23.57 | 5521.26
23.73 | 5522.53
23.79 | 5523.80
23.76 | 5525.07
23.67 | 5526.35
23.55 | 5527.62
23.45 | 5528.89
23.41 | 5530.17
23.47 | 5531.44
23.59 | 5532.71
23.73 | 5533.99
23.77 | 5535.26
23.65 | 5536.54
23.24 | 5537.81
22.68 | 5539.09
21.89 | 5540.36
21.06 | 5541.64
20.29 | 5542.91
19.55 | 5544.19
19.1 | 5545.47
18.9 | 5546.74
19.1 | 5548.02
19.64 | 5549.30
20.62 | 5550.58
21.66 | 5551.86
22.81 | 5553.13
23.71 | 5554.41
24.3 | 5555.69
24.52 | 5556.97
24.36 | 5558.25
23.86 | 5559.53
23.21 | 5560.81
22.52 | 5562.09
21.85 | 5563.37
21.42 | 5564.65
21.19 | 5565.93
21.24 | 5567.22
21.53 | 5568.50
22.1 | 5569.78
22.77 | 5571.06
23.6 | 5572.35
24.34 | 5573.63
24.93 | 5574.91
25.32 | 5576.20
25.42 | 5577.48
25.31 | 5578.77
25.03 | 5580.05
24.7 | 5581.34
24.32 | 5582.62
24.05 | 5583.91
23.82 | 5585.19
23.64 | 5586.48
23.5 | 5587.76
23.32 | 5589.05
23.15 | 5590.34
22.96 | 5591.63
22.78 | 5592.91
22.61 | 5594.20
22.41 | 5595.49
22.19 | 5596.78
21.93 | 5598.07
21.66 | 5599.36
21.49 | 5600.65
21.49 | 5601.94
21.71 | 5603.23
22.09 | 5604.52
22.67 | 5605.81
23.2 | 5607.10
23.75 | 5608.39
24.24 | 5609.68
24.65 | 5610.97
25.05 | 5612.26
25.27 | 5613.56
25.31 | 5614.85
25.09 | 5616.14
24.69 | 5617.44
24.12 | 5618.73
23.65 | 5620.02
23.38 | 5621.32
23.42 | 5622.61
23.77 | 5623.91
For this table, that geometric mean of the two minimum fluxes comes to 23.6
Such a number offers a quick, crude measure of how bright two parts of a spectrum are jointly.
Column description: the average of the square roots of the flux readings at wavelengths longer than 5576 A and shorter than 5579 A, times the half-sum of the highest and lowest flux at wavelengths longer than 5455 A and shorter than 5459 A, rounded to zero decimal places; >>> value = 118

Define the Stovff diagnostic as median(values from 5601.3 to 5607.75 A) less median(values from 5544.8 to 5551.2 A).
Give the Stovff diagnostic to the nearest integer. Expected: 3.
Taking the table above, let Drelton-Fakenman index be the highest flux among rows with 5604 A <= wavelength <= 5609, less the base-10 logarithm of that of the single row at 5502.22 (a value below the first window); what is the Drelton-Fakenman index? 22.3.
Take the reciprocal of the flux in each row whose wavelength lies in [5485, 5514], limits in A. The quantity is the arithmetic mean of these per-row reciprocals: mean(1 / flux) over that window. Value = 0.0400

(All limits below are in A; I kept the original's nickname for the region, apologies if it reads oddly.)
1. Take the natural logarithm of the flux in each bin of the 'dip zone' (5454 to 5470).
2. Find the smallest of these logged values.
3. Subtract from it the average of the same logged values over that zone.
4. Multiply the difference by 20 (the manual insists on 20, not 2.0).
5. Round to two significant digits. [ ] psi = -1.0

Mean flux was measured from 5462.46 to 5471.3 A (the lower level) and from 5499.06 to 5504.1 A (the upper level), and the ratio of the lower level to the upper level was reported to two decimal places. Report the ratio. 0.91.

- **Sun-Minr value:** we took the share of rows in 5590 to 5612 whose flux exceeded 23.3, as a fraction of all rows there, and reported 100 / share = 567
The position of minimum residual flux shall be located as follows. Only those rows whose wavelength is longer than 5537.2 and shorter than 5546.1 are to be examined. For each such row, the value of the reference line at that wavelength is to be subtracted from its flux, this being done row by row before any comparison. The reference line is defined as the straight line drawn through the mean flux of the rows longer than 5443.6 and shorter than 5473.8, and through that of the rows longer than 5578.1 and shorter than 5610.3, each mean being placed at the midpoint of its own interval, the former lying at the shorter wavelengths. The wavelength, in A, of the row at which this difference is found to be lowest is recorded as 5545.47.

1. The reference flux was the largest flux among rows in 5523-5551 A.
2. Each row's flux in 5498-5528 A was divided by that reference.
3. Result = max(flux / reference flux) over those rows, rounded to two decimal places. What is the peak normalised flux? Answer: 1.11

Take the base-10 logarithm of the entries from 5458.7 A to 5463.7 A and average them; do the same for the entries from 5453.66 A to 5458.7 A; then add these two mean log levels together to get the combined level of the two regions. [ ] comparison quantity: 2.75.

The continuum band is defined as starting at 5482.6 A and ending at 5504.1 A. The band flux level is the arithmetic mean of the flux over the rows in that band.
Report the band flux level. 24.9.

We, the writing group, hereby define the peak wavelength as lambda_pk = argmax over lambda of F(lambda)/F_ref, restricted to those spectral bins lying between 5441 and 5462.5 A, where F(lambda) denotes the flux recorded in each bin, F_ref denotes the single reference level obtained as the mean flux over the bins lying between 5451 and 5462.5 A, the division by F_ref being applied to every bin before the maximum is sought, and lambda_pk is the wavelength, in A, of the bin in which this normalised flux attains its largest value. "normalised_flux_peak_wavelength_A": 5441.74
